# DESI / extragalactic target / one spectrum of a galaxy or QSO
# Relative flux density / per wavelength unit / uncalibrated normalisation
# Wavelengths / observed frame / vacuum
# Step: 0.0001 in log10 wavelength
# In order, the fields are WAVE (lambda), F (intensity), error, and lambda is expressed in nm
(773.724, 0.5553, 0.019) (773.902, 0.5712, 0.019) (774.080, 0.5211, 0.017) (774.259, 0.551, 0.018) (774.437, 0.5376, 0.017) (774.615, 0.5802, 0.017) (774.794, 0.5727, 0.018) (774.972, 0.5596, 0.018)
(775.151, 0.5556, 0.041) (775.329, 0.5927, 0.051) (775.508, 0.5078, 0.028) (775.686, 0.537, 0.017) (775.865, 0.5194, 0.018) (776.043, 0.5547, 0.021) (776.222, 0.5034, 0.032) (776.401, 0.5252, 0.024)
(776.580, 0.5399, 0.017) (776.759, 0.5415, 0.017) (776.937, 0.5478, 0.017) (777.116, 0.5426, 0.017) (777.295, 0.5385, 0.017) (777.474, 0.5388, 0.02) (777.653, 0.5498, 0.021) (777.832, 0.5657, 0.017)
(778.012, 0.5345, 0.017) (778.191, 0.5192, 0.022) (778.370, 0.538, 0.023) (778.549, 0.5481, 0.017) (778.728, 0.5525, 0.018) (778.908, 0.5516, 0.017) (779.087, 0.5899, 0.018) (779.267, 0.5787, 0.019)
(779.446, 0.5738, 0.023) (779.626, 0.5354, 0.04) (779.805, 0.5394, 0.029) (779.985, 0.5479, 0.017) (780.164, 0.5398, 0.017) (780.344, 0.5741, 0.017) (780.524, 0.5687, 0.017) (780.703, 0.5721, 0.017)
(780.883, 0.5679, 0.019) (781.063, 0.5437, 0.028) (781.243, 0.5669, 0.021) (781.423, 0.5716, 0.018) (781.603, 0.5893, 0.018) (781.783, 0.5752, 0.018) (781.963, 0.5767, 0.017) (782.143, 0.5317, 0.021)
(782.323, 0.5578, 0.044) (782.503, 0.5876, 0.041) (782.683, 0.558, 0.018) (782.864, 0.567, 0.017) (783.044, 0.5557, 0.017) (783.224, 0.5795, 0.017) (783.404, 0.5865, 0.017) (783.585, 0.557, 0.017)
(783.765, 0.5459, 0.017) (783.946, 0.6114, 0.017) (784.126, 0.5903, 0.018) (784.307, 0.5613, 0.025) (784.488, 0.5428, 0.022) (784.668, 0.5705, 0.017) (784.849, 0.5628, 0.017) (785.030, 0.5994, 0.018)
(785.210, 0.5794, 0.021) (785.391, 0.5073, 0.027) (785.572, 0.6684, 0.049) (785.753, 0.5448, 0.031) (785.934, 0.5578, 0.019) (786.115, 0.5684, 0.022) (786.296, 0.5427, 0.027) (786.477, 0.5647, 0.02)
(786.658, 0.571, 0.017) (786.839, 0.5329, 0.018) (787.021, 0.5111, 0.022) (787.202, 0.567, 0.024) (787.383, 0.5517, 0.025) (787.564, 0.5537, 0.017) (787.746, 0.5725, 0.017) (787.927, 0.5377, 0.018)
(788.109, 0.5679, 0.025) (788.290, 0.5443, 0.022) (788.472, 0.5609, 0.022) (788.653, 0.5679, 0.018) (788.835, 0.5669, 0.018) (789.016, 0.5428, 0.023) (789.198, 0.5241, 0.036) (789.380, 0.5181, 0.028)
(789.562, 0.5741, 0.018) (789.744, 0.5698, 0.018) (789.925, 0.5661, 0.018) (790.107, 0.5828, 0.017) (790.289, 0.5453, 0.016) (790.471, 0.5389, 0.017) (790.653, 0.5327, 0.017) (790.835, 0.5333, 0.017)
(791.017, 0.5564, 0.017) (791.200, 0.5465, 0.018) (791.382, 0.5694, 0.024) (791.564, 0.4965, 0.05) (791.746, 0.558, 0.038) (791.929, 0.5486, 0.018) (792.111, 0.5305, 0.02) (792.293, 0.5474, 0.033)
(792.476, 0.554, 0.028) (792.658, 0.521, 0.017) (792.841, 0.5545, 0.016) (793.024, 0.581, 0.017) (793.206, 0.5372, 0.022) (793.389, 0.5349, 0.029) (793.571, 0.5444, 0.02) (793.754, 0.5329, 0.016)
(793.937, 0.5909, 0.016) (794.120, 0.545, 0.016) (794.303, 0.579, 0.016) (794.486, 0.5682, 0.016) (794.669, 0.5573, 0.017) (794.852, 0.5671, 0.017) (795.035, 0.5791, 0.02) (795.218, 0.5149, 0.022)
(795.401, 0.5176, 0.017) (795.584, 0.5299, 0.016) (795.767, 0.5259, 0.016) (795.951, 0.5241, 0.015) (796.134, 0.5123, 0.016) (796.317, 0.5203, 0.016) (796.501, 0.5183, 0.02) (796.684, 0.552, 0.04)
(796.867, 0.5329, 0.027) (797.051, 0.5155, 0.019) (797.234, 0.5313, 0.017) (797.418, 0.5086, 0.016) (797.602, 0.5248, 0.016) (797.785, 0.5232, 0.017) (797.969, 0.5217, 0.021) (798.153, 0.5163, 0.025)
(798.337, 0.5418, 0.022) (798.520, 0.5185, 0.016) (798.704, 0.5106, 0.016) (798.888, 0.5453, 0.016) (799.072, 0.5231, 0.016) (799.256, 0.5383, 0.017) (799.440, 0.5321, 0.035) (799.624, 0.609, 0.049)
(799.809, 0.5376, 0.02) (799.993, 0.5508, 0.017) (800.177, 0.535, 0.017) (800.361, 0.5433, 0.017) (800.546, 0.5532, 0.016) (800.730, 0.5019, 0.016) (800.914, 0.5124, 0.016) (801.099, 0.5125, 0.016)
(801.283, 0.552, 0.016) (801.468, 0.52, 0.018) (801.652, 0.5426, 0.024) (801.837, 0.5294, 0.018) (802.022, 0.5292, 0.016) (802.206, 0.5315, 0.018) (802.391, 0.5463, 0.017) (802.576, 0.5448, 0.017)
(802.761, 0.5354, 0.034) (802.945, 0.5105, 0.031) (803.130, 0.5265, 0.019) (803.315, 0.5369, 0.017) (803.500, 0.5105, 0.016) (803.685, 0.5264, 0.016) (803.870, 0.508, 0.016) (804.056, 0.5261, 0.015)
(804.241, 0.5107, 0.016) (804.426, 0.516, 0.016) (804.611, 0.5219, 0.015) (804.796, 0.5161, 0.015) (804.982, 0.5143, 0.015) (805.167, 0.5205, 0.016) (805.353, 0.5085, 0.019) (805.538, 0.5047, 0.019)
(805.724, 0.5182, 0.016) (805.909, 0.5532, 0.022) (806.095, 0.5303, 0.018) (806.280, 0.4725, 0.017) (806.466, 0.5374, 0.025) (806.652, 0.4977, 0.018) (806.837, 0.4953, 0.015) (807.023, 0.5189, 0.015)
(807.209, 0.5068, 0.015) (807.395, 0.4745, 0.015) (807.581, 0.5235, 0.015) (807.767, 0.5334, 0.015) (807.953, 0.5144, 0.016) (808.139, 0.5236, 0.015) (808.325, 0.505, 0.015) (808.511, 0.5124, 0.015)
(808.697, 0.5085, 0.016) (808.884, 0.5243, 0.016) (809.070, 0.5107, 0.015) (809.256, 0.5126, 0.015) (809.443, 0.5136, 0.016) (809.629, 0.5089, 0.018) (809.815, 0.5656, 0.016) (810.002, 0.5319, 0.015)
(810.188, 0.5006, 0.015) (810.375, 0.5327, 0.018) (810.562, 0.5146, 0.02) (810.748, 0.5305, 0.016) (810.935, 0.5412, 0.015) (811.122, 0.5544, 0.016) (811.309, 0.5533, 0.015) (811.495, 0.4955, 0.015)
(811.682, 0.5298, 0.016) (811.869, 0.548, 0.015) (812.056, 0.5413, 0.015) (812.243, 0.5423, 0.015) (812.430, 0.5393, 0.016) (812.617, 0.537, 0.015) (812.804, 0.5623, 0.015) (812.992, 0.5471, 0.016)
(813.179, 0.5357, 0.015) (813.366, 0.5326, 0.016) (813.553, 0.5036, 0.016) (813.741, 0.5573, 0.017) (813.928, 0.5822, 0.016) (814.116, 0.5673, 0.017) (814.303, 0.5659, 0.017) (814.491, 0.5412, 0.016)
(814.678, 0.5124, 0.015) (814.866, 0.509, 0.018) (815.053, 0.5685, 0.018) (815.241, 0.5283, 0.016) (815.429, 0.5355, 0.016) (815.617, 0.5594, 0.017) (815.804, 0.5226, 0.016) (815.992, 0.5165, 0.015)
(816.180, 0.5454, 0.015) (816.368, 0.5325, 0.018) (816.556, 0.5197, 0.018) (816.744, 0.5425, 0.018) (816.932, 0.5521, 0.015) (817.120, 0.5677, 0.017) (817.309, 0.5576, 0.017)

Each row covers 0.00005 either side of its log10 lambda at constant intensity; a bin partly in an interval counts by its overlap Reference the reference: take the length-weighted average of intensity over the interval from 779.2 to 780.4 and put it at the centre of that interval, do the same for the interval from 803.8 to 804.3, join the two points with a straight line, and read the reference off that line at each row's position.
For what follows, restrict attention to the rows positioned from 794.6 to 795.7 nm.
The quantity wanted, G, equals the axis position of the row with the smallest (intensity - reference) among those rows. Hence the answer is 795.218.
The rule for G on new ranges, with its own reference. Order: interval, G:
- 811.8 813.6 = 813.553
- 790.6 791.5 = 790.653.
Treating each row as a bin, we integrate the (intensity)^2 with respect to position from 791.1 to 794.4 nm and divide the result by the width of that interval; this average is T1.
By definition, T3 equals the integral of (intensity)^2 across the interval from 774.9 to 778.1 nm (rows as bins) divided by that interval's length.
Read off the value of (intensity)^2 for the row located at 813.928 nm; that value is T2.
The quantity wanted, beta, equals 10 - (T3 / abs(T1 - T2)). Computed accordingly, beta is 2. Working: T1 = 0.301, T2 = 0.339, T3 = 0.294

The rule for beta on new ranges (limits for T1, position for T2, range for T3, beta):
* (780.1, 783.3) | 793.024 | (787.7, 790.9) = -8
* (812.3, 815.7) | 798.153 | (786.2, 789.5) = 0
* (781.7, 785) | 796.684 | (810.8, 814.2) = -6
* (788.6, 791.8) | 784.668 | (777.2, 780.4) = -3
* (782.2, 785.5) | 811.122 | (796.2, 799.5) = -7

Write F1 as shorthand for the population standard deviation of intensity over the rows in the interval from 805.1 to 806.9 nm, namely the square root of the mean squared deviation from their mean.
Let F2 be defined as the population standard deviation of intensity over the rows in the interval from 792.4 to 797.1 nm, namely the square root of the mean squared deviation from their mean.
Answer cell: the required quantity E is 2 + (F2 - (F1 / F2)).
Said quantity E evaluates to 1.07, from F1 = 0.0221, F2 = 0.023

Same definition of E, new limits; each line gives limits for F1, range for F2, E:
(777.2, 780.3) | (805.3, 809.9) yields 1.14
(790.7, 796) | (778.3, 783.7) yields 0.71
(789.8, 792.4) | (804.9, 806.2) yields 0.69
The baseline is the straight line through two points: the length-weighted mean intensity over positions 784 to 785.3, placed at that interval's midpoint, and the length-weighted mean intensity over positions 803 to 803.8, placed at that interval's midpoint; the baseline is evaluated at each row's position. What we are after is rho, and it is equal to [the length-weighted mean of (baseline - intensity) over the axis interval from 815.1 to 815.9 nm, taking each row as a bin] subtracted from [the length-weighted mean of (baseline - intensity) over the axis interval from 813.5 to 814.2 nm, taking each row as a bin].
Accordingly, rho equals -0.013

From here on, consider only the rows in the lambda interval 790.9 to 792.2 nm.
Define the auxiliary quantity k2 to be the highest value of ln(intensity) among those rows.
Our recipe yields -0.56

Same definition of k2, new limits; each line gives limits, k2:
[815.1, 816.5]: -0.58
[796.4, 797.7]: -0.59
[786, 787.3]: -0.56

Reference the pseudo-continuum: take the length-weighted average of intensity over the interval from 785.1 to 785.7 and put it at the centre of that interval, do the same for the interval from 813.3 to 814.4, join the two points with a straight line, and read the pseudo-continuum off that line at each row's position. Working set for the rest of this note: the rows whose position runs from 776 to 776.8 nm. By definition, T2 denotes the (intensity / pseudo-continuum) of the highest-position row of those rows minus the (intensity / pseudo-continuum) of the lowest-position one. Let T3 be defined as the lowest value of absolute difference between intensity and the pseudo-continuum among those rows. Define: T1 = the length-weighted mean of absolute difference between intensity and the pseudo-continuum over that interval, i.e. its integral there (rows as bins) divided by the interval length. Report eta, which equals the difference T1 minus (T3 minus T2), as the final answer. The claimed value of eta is 0.00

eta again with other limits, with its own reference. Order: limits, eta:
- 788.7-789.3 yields -0.05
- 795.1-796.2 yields 0.00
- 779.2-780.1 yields -0.03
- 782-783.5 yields 0.12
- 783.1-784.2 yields 0.04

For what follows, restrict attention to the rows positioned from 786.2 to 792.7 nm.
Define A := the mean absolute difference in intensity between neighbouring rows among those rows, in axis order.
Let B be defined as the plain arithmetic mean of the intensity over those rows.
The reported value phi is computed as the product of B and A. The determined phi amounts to 0.012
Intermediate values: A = 0.0214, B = 0.549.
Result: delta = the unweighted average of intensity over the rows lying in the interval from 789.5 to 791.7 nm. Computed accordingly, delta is 0.55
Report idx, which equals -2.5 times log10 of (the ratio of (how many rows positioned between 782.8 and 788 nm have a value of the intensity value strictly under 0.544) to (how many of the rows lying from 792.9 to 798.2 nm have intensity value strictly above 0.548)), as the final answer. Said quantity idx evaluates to 0.3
